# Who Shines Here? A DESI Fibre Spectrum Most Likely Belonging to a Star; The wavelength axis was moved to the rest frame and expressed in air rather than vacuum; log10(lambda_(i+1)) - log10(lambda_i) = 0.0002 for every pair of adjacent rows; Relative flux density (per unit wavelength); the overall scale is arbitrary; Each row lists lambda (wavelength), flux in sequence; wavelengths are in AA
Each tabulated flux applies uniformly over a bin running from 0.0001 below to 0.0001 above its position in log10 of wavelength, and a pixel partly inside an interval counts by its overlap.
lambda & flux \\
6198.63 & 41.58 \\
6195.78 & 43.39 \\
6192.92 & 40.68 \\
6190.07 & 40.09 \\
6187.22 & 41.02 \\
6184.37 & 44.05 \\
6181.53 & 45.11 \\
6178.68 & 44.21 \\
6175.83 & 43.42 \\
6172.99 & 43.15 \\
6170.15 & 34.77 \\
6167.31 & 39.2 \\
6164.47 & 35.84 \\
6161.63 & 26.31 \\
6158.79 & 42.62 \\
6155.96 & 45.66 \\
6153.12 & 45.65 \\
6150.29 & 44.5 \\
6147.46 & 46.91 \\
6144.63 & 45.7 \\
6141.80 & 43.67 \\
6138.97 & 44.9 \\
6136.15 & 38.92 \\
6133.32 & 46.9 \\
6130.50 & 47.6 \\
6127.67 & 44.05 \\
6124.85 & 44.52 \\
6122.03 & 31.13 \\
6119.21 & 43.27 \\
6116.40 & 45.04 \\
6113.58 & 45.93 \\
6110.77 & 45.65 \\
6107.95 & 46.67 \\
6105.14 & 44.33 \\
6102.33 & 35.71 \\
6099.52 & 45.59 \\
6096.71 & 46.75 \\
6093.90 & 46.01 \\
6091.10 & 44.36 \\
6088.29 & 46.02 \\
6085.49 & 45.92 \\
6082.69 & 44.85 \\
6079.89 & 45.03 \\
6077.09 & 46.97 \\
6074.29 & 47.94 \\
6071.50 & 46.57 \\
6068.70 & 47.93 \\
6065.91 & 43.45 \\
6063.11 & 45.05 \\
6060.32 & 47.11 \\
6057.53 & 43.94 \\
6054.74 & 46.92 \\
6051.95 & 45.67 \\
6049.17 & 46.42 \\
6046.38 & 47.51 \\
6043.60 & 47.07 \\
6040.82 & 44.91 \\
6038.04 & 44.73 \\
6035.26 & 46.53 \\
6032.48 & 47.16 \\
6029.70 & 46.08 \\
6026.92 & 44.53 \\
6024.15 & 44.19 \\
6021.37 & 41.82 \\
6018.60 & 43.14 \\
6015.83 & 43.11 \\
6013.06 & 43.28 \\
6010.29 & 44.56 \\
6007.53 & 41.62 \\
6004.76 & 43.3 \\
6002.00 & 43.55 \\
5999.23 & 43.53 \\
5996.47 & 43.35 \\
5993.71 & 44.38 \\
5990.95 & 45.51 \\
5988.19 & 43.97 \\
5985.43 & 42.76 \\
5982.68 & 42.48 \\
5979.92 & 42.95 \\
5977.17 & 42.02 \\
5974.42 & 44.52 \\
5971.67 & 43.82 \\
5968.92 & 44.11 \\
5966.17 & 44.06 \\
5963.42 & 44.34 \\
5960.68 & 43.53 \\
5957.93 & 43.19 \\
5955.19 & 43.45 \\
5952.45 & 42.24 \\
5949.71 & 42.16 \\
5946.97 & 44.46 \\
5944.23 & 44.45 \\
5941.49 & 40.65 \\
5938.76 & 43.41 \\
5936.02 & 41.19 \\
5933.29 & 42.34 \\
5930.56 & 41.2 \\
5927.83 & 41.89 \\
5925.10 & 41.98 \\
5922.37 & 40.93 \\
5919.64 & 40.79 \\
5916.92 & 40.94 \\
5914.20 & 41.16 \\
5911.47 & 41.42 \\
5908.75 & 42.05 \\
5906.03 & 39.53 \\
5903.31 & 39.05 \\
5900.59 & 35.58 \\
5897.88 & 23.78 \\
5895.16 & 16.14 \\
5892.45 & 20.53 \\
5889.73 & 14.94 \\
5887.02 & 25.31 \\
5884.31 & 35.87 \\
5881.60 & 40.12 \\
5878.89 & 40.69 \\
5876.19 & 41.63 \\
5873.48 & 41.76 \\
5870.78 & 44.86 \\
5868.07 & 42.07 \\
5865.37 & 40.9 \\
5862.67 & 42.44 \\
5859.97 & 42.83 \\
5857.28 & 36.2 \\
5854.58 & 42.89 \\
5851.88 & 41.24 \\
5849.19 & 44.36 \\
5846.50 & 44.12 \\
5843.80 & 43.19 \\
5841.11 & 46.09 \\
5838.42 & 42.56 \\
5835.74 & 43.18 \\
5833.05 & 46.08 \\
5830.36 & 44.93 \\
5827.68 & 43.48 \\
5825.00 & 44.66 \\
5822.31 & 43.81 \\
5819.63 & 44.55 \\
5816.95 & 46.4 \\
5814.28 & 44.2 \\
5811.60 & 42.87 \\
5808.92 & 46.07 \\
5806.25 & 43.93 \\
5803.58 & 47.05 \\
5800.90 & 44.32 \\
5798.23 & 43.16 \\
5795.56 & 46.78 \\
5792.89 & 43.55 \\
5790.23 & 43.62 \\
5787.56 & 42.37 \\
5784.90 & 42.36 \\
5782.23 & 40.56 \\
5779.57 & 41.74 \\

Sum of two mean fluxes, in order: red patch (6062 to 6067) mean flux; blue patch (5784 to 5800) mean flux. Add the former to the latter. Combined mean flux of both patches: 88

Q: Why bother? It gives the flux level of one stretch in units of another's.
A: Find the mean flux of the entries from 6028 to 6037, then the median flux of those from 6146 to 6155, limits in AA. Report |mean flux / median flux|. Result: 1.02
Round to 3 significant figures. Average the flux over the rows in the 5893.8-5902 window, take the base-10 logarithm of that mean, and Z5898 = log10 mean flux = 1.40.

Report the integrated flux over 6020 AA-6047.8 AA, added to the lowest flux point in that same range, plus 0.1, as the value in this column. 1305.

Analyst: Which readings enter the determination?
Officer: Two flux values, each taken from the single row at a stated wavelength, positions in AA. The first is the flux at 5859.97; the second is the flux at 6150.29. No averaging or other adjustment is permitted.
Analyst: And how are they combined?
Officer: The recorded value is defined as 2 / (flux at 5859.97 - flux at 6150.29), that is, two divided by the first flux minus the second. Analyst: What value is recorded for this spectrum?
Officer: -1.2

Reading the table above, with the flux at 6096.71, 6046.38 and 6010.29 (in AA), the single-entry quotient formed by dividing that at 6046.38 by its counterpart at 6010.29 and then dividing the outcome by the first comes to 0.0228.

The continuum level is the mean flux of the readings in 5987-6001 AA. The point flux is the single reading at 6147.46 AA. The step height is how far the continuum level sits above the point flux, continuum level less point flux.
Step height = -3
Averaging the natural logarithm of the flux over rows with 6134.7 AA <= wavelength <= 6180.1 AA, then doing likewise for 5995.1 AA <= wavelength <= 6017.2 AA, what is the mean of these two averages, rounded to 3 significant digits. 3.74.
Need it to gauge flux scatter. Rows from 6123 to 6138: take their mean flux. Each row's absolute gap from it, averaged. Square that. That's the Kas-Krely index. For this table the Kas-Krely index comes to 5.4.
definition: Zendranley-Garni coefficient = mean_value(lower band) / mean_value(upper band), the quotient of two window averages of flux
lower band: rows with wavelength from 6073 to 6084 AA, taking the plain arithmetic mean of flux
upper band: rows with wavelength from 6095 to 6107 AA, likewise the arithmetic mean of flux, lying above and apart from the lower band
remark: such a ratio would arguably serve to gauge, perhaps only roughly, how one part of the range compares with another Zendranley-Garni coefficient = 1.07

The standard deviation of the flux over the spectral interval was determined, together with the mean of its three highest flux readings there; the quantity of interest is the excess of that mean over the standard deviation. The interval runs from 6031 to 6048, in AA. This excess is 46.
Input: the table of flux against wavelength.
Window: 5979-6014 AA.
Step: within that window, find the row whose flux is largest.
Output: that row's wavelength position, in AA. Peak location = 5990.95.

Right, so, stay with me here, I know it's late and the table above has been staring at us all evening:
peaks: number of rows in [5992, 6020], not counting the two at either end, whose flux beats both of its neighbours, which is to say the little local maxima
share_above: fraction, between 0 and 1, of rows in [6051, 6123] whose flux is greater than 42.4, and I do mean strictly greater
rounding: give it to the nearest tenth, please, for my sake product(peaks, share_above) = 1.8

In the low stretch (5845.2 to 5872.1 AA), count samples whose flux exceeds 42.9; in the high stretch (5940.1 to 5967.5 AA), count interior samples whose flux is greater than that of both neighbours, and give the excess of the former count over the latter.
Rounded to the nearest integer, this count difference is 0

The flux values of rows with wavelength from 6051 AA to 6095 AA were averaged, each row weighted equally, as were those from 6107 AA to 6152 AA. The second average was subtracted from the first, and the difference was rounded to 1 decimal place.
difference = 1.8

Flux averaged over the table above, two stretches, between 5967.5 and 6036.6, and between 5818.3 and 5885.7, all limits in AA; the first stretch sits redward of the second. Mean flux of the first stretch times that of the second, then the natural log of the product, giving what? 7.53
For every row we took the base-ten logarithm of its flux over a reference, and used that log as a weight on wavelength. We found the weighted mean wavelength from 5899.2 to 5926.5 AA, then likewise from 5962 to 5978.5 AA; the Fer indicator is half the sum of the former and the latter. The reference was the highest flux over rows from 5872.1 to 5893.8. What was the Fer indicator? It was 5937.4 AA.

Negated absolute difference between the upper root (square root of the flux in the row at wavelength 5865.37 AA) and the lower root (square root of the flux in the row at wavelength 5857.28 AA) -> -0.38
